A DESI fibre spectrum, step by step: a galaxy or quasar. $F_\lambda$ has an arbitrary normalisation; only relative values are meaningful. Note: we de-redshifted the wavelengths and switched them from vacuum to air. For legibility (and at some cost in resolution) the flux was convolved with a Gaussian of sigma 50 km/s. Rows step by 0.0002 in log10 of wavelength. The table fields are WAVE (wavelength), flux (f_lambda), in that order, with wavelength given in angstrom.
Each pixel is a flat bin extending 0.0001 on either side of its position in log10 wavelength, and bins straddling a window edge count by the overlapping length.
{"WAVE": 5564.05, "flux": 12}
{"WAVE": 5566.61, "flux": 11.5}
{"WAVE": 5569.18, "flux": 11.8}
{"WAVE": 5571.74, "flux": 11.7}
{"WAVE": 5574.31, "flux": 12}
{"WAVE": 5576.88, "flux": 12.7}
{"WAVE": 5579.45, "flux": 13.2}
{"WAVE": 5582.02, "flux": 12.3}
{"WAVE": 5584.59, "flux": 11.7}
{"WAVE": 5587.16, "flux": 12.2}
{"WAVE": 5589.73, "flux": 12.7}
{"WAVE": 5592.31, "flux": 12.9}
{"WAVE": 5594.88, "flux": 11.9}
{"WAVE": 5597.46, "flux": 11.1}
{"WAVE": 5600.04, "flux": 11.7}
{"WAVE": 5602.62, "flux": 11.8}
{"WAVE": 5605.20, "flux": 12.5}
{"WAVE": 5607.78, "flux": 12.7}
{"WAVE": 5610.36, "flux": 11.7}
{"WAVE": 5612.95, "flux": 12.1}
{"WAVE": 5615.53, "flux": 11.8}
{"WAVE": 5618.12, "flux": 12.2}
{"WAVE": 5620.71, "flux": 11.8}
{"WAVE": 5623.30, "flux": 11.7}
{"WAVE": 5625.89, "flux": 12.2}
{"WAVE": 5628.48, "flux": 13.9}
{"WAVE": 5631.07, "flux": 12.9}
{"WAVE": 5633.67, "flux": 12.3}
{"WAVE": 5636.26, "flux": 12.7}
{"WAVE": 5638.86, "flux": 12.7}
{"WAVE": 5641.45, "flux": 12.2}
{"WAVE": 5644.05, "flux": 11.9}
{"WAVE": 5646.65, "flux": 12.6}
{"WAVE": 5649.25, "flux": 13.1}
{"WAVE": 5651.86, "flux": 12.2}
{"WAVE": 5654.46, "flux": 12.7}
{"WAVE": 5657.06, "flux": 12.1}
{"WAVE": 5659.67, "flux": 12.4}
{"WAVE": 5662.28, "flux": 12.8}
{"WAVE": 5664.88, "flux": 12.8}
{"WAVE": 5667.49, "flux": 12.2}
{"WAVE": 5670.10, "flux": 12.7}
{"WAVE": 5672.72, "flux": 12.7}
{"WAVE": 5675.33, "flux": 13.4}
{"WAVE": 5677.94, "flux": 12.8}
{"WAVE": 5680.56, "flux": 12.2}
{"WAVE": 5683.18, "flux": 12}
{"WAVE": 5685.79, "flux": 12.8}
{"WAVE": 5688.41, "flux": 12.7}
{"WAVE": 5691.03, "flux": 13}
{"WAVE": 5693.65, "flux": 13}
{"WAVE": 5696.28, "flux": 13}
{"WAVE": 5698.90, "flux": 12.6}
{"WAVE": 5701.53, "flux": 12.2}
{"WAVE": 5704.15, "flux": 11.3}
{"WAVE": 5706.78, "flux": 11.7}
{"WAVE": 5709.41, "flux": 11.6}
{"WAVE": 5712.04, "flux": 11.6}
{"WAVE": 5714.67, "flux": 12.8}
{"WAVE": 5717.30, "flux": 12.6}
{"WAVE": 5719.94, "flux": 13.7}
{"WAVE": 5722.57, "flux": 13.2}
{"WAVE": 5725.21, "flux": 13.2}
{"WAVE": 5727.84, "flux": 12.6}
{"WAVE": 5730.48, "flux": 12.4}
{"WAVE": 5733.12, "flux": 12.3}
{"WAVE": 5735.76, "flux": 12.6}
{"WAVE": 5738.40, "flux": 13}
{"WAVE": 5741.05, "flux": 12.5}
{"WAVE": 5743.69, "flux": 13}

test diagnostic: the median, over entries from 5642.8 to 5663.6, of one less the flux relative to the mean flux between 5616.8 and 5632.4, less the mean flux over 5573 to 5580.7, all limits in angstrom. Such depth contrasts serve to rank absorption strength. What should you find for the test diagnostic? -12.6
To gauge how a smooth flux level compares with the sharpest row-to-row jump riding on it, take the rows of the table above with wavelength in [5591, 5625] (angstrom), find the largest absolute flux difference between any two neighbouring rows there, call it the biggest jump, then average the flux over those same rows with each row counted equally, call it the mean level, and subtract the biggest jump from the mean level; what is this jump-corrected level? 11.0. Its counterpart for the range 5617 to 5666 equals 10.8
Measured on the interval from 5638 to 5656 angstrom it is 11.6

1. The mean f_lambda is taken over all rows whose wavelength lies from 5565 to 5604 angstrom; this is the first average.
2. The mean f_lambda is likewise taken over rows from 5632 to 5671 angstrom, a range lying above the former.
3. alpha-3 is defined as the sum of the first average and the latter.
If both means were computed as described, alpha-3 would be 24.6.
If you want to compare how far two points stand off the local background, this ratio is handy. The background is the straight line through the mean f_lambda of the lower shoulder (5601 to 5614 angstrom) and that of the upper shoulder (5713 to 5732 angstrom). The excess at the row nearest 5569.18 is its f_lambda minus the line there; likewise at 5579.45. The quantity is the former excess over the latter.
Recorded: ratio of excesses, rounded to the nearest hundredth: -0.08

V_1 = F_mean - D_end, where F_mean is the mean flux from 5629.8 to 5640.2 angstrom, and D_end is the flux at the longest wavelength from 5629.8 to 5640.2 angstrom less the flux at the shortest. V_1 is 12.9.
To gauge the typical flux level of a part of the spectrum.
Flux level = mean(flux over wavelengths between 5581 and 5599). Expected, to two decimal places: 12.11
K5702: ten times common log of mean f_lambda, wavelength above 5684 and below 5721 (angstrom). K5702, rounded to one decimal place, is 11.0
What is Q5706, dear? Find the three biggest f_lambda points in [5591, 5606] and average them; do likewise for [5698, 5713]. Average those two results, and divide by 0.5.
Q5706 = 24.6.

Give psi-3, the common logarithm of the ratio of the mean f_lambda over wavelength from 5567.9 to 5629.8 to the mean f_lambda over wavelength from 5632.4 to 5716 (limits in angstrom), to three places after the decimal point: -0.010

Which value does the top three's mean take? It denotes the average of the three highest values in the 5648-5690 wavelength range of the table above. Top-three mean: 13.1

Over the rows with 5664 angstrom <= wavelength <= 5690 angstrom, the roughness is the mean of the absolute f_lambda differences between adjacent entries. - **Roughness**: 0.46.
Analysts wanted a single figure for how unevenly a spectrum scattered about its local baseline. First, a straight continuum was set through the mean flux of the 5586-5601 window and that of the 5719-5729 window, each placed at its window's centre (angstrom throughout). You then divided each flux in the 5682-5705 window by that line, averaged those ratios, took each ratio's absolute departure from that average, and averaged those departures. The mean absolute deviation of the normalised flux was 0.036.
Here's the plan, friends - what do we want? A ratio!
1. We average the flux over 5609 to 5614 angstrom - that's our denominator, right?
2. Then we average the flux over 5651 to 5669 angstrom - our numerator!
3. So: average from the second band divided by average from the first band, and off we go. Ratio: 1.05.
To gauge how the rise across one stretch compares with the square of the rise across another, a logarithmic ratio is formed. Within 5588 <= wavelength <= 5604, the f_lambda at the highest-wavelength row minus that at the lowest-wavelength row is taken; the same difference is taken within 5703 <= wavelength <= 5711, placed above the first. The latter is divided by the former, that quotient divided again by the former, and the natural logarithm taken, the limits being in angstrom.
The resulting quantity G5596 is -1.0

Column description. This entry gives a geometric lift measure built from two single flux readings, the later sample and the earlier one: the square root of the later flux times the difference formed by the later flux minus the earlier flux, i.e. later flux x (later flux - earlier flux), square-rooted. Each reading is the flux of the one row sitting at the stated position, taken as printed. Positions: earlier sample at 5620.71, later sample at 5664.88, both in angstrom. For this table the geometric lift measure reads 3.6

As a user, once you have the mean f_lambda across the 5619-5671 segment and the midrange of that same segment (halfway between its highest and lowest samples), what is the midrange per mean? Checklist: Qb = 1.02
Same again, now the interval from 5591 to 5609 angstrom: 0.99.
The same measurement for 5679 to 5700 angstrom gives 0.99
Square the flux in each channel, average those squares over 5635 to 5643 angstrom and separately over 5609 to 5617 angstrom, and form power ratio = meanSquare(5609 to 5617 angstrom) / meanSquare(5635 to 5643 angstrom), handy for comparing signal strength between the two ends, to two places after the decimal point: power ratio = 0.90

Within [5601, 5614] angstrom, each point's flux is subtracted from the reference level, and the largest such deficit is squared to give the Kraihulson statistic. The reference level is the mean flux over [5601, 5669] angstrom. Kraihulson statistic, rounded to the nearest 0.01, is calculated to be 0.47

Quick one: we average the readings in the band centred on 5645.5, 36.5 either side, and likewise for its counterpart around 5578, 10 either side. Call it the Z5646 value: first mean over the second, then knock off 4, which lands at -2.98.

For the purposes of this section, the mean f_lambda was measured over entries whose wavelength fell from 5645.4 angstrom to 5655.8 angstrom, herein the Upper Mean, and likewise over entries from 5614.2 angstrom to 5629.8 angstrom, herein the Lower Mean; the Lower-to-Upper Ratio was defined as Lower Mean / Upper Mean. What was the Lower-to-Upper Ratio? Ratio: 0.97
